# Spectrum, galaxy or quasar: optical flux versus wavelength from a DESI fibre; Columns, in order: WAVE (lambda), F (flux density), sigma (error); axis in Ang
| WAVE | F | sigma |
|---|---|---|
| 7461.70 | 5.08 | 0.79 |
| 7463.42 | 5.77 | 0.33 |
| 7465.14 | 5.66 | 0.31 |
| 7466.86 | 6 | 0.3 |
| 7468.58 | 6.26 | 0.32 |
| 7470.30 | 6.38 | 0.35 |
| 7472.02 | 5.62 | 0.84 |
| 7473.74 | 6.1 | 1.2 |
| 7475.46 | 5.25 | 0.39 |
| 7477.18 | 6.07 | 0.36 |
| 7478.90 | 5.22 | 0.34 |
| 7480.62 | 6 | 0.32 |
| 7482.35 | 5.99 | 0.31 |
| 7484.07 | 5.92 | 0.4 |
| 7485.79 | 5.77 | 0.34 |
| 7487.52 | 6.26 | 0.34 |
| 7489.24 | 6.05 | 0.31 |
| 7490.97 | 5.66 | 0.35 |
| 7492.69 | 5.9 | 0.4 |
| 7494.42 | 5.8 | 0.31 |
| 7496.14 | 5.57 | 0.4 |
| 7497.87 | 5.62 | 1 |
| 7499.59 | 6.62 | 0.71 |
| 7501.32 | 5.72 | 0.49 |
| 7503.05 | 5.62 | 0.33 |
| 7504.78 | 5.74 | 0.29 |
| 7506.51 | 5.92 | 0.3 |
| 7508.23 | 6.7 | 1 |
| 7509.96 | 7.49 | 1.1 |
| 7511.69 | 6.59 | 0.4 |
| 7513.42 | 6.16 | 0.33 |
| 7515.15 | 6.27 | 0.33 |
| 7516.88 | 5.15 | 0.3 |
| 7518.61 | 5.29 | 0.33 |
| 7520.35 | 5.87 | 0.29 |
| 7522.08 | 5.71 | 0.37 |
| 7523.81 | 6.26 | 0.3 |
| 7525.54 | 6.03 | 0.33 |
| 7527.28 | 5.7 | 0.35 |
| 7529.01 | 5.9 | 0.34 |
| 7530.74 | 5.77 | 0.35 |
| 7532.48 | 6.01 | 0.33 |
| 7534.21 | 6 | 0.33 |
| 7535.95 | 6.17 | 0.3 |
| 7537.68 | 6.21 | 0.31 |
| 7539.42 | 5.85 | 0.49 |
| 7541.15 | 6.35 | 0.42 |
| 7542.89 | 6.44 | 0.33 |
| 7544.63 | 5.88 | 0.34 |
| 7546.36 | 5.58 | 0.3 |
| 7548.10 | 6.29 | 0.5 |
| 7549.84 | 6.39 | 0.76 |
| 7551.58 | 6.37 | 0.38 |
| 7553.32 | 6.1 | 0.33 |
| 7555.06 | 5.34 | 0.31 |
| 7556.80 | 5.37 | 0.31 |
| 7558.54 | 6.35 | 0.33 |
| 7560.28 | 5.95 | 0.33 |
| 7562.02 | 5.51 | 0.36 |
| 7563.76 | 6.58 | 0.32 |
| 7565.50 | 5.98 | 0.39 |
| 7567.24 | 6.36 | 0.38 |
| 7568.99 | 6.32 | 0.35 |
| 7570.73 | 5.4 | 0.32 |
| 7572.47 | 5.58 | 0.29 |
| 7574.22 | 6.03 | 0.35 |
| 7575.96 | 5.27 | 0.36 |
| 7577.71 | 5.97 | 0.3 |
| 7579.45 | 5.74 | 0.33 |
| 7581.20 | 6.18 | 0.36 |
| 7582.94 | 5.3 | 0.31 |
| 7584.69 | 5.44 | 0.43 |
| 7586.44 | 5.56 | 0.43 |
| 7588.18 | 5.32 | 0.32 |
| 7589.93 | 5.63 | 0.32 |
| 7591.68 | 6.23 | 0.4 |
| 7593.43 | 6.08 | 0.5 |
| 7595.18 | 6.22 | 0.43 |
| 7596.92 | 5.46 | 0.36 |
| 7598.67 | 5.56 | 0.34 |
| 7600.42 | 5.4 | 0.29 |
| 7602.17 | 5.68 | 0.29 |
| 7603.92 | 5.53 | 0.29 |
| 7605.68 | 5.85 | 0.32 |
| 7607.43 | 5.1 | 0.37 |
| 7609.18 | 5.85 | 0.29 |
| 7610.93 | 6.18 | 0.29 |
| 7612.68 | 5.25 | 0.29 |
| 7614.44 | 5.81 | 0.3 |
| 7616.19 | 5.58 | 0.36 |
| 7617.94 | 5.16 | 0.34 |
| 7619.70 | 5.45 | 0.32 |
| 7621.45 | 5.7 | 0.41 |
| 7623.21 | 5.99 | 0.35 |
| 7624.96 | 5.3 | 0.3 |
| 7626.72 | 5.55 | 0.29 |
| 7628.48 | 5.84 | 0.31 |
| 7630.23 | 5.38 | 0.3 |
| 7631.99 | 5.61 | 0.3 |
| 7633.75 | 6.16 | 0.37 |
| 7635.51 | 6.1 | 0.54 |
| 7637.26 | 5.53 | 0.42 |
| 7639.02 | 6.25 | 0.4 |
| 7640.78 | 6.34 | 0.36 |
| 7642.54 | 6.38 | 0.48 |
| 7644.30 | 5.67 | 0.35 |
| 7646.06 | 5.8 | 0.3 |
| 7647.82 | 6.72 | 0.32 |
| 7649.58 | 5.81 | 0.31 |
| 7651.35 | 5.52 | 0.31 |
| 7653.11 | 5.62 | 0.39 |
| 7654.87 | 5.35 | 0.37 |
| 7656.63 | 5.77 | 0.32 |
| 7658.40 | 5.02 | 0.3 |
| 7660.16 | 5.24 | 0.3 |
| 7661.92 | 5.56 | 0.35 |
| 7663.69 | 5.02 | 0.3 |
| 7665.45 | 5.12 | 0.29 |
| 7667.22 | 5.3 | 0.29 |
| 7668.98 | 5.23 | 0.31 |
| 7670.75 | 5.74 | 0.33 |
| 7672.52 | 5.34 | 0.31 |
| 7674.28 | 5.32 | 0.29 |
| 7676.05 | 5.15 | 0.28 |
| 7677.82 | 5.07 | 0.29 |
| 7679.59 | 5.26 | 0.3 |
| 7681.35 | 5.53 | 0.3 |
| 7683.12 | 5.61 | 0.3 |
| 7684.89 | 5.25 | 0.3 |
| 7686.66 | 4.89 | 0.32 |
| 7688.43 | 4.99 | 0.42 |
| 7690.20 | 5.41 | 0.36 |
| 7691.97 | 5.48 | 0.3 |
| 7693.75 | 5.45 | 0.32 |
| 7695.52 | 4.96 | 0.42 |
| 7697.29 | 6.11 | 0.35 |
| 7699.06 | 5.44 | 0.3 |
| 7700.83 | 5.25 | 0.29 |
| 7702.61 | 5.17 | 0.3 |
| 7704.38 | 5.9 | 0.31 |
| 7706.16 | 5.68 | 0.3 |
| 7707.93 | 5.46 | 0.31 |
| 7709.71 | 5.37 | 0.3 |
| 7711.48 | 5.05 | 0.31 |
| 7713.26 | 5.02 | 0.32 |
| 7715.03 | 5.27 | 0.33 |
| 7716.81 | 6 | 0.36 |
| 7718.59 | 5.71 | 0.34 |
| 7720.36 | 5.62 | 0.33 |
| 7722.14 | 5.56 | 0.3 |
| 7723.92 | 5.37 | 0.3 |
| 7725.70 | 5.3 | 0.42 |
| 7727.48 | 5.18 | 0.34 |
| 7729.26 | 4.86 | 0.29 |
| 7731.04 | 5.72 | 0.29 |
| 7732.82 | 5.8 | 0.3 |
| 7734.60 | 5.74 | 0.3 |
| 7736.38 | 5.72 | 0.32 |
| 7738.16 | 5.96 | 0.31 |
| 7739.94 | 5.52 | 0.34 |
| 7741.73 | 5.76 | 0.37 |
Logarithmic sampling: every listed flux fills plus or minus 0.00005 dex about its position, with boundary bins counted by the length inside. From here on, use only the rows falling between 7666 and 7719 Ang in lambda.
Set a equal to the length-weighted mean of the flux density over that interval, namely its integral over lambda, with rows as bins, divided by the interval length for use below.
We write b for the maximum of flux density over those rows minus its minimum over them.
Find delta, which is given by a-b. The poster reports 4.2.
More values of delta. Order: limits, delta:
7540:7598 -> 4.6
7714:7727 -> 4.8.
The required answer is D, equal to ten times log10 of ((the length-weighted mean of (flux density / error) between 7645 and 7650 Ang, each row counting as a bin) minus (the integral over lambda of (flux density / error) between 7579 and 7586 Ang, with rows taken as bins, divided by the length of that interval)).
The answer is 6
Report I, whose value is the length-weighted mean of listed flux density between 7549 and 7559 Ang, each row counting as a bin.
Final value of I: 5.97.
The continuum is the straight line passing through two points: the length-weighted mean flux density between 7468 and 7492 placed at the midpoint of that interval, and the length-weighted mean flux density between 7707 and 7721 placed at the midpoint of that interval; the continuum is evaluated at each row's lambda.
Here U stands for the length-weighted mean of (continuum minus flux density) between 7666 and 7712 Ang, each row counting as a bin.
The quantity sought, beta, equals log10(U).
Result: -0.91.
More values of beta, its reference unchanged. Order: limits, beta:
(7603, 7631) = -1.51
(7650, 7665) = -0.81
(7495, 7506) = -1.45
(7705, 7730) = -1.47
